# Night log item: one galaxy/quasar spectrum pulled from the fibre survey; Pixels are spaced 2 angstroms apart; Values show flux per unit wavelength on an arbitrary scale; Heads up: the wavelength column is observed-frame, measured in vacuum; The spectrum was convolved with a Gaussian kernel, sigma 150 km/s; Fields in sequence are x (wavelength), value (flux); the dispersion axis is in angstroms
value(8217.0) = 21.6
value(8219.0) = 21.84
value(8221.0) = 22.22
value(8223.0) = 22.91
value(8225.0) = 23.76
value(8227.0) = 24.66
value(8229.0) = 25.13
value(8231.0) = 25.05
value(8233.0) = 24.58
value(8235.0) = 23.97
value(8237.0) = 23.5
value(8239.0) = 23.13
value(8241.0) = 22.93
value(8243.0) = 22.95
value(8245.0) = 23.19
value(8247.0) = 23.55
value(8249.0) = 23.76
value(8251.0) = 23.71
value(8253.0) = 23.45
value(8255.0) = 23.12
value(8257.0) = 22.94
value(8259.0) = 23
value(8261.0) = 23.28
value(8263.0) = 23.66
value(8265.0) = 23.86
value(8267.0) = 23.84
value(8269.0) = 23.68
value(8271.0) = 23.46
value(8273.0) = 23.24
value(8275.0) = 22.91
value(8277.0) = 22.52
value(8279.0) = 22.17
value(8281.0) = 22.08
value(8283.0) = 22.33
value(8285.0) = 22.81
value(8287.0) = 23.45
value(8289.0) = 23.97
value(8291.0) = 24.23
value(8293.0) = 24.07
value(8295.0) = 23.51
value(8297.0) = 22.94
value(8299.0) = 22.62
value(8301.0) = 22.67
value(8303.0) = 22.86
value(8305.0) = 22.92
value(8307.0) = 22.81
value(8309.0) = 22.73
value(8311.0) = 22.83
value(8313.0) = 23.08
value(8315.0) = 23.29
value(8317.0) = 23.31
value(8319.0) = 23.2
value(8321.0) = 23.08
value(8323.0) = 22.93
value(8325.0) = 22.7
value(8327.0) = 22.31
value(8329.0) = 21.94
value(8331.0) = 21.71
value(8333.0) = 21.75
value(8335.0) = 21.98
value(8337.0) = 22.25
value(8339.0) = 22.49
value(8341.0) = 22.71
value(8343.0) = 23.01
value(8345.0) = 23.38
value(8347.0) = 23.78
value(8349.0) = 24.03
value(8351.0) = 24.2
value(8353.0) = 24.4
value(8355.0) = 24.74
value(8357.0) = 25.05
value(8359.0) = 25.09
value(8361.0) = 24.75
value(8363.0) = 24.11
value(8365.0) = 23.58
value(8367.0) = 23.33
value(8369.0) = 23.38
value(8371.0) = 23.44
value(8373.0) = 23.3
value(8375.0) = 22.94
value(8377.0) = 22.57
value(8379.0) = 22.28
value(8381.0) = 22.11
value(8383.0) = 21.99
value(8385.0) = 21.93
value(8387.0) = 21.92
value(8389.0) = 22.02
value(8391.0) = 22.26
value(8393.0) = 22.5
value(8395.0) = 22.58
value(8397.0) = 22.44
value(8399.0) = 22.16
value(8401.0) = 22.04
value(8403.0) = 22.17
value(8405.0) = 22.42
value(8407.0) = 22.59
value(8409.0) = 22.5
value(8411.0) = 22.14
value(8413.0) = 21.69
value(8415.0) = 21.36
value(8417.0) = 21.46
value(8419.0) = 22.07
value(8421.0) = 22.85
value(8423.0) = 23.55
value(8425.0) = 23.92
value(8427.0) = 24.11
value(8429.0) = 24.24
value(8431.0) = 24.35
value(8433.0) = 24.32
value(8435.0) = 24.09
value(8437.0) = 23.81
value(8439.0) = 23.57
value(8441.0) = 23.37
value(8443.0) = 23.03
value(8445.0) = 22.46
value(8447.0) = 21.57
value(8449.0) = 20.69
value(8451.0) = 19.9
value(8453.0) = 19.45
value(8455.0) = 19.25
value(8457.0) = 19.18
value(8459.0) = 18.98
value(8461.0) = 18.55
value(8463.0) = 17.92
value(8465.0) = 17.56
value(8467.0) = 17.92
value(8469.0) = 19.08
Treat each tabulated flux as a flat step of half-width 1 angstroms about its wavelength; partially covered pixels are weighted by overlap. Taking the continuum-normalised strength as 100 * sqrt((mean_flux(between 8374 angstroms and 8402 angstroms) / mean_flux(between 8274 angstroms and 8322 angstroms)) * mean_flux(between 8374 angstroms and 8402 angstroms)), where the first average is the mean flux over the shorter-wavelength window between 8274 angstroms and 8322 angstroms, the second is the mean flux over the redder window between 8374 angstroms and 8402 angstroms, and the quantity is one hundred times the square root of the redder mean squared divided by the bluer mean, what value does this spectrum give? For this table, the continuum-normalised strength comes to 464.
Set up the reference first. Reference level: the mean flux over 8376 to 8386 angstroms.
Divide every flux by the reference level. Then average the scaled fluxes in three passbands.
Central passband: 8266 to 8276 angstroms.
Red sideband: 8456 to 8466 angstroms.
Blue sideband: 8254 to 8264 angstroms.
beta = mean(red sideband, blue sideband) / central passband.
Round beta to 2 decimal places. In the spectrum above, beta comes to 0.89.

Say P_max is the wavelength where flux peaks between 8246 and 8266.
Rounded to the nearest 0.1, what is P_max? 8265.0 angstroms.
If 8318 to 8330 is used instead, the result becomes 8319.0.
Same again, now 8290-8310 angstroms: 8291.0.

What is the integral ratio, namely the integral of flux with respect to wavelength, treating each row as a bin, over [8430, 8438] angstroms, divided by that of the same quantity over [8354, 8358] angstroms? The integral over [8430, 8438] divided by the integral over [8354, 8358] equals 1.94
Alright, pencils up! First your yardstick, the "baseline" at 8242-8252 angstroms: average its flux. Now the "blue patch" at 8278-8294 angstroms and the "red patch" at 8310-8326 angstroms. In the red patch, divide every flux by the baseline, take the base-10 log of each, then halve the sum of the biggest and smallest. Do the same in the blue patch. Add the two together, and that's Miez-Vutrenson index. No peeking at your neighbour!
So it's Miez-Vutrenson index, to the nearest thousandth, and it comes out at -0.014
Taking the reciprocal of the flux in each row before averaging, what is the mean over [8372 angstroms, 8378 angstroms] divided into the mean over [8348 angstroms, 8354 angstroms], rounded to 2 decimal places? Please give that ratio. 0.95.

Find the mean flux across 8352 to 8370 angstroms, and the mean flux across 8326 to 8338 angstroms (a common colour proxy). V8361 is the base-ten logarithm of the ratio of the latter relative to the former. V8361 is -0.043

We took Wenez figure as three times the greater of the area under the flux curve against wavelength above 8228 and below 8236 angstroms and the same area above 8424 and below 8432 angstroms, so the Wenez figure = 592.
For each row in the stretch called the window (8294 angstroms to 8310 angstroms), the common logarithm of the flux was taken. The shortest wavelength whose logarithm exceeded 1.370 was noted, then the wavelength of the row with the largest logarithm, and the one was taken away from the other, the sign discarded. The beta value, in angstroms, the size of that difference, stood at 0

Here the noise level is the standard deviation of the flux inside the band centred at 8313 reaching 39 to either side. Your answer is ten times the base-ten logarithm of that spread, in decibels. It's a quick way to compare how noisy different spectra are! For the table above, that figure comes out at -1.8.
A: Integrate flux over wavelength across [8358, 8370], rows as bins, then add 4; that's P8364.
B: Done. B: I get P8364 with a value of 292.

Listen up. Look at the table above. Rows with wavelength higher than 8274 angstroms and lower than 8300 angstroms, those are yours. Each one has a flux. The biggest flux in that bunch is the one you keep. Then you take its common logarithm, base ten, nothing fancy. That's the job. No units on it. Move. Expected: 1.38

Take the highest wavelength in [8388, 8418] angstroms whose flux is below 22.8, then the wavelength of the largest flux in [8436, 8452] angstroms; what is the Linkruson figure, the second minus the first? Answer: 20 angstroms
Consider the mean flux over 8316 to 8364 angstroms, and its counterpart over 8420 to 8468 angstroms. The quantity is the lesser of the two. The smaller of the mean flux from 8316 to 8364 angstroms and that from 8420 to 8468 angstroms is 21.6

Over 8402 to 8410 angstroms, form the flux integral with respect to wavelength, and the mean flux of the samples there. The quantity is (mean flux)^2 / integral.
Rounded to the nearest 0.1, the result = 2.8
